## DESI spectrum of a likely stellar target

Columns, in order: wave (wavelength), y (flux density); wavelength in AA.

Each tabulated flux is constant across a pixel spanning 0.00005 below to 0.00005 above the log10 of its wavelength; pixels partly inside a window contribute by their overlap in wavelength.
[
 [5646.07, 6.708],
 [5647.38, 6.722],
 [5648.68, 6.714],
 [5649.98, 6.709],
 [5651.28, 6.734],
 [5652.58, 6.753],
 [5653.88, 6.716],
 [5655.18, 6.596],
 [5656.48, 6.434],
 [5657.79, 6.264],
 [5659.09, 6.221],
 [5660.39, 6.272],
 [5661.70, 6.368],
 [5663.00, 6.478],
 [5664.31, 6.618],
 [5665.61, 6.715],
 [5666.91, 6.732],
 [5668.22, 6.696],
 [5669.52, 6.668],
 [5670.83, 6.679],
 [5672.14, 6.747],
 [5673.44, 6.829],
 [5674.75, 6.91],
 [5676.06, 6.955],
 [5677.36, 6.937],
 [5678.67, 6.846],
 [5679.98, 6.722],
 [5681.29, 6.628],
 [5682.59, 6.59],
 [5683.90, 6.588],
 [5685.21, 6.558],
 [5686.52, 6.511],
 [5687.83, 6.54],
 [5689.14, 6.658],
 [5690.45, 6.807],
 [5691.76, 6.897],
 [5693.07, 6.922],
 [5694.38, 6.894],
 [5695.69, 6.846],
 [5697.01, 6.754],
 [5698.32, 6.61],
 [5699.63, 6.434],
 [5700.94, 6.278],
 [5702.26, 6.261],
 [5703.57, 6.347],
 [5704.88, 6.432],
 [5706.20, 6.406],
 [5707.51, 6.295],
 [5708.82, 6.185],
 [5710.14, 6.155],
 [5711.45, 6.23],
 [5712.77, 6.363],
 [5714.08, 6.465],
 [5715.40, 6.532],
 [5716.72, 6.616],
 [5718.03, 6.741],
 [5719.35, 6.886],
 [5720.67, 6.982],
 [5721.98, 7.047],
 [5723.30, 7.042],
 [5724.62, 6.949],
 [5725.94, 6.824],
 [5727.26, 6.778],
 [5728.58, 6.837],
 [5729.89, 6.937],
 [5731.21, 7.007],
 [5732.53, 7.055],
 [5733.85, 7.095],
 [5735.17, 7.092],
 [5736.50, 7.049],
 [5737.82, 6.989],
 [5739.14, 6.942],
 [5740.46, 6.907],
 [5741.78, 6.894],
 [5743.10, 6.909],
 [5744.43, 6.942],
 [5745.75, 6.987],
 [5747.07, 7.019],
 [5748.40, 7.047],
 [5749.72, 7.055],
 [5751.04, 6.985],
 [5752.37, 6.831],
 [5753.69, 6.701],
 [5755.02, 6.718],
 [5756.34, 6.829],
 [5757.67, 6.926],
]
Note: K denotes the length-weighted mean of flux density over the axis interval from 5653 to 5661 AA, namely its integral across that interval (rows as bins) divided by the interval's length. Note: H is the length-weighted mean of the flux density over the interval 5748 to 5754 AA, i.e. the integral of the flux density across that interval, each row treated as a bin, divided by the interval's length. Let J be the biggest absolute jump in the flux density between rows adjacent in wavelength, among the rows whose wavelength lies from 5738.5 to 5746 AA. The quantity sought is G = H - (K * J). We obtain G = 6.7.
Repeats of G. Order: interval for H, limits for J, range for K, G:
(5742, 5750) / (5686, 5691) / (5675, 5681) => 6.0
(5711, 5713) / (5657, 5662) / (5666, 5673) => 5.6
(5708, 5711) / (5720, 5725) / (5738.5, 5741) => 5.5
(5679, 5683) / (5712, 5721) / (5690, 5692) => 5.7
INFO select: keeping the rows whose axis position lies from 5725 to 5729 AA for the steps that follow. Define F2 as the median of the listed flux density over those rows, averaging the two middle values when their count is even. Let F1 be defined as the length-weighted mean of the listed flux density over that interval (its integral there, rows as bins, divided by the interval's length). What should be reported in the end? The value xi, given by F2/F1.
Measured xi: 1.00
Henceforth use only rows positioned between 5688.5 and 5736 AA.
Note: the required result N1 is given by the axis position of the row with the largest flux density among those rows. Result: 5733.85 AA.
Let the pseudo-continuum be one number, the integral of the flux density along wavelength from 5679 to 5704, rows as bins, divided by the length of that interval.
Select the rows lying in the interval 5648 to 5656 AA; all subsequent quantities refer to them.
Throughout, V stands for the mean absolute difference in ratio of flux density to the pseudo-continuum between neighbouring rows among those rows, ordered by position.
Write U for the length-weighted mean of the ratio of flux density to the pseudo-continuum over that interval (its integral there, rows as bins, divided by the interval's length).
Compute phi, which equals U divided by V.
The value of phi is 163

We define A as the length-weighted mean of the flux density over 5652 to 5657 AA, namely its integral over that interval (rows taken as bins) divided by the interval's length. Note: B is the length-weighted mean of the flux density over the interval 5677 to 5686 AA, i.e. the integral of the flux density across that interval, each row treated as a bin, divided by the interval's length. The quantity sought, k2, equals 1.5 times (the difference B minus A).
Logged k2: 0.1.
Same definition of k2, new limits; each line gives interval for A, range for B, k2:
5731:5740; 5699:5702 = -1.0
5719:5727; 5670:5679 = -0.2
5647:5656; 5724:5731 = 0.3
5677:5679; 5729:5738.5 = 0.2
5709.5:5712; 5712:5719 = 0.5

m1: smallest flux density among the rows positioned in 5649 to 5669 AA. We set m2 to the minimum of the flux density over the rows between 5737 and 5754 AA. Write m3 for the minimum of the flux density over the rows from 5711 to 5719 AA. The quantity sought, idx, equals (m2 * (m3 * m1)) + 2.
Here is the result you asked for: 262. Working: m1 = 6.221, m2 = 6.701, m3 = 6.23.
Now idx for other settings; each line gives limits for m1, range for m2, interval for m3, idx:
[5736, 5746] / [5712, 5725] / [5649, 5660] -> 275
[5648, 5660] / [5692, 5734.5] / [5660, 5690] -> 242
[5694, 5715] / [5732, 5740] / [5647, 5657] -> 277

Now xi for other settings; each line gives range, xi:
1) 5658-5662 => 1.00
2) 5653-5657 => 1.00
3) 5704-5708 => 1.00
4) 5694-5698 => 1.01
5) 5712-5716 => 1.00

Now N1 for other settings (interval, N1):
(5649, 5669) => 5652.58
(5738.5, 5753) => 5749.72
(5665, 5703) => 5676.06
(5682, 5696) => 5693.07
